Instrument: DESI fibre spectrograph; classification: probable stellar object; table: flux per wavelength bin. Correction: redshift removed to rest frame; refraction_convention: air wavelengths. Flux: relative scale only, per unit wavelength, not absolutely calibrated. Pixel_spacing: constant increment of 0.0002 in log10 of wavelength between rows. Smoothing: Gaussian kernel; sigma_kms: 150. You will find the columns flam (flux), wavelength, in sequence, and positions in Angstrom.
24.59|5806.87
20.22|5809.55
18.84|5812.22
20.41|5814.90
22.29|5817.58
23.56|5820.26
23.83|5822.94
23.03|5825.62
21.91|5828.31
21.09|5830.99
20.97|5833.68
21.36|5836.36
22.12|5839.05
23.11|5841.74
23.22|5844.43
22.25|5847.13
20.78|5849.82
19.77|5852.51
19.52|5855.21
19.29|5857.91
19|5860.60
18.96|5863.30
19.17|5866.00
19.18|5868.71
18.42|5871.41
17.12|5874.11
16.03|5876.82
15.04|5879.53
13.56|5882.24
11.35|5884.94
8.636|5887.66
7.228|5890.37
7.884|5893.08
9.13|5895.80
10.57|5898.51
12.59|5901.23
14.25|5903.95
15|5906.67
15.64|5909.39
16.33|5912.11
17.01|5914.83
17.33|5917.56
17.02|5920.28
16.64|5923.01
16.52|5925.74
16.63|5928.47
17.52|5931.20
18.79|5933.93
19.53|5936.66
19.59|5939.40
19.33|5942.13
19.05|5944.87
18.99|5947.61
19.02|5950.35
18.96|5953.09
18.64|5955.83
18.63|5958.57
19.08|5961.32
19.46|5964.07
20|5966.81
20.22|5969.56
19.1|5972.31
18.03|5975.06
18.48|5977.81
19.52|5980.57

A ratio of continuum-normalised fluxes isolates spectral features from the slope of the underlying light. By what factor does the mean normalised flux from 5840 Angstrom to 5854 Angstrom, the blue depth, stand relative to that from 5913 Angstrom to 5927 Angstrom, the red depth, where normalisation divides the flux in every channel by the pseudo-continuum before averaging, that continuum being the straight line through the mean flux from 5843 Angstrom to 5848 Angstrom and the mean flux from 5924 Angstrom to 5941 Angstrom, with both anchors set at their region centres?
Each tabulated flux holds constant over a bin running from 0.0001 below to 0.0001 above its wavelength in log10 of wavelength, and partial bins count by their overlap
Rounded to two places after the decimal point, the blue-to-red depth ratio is 1.07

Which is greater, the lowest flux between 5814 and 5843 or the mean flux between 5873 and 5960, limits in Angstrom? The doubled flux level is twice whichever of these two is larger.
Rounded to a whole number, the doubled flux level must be 41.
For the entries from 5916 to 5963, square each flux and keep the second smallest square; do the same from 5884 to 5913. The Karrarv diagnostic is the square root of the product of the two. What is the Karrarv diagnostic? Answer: 131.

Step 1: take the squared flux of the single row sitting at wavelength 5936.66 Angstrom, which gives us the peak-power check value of 381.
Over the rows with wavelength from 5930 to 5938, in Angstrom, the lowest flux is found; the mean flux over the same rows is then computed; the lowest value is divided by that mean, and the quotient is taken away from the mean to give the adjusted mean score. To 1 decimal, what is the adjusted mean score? 17.7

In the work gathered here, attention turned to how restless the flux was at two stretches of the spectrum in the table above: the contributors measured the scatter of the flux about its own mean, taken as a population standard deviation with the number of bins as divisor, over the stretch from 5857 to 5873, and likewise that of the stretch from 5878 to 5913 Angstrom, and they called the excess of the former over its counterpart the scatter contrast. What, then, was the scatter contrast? -2.8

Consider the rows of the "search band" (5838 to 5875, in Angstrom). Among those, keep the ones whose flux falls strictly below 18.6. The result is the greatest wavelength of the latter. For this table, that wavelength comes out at 5874.11 Angstrom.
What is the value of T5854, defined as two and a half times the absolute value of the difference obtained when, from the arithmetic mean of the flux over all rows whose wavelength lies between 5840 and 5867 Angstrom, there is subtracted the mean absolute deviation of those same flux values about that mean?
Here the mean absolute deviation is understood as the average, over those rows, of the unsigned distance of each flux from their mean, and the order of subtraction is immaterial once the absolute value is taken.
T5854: 48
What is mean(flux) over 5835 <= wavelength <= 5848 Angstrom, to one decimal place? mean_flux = 22.4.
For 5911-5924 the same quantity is 16.9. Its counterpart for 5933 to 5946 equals 19.3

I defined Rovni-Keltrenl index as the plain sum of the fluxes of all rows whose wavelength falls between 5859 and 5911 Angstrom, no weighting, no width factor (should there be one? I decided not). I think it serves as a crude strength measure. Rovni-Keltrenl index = 269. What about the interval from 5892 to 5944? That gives 297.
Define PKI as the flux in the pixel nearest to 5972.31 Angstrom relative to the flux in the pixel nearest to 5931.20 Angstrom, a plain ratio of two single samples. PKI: 1.09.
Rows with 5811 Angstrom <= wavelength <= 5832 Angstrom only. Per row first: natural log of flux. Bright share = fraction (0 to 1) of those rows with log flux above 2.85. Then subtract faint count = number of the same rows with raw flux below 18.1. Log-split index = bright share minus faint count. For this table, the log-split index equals 1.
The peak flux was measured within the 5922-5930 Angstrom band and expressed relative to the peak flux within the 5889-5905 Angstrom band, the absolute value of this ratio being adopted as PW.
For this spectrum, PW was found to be 1.2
